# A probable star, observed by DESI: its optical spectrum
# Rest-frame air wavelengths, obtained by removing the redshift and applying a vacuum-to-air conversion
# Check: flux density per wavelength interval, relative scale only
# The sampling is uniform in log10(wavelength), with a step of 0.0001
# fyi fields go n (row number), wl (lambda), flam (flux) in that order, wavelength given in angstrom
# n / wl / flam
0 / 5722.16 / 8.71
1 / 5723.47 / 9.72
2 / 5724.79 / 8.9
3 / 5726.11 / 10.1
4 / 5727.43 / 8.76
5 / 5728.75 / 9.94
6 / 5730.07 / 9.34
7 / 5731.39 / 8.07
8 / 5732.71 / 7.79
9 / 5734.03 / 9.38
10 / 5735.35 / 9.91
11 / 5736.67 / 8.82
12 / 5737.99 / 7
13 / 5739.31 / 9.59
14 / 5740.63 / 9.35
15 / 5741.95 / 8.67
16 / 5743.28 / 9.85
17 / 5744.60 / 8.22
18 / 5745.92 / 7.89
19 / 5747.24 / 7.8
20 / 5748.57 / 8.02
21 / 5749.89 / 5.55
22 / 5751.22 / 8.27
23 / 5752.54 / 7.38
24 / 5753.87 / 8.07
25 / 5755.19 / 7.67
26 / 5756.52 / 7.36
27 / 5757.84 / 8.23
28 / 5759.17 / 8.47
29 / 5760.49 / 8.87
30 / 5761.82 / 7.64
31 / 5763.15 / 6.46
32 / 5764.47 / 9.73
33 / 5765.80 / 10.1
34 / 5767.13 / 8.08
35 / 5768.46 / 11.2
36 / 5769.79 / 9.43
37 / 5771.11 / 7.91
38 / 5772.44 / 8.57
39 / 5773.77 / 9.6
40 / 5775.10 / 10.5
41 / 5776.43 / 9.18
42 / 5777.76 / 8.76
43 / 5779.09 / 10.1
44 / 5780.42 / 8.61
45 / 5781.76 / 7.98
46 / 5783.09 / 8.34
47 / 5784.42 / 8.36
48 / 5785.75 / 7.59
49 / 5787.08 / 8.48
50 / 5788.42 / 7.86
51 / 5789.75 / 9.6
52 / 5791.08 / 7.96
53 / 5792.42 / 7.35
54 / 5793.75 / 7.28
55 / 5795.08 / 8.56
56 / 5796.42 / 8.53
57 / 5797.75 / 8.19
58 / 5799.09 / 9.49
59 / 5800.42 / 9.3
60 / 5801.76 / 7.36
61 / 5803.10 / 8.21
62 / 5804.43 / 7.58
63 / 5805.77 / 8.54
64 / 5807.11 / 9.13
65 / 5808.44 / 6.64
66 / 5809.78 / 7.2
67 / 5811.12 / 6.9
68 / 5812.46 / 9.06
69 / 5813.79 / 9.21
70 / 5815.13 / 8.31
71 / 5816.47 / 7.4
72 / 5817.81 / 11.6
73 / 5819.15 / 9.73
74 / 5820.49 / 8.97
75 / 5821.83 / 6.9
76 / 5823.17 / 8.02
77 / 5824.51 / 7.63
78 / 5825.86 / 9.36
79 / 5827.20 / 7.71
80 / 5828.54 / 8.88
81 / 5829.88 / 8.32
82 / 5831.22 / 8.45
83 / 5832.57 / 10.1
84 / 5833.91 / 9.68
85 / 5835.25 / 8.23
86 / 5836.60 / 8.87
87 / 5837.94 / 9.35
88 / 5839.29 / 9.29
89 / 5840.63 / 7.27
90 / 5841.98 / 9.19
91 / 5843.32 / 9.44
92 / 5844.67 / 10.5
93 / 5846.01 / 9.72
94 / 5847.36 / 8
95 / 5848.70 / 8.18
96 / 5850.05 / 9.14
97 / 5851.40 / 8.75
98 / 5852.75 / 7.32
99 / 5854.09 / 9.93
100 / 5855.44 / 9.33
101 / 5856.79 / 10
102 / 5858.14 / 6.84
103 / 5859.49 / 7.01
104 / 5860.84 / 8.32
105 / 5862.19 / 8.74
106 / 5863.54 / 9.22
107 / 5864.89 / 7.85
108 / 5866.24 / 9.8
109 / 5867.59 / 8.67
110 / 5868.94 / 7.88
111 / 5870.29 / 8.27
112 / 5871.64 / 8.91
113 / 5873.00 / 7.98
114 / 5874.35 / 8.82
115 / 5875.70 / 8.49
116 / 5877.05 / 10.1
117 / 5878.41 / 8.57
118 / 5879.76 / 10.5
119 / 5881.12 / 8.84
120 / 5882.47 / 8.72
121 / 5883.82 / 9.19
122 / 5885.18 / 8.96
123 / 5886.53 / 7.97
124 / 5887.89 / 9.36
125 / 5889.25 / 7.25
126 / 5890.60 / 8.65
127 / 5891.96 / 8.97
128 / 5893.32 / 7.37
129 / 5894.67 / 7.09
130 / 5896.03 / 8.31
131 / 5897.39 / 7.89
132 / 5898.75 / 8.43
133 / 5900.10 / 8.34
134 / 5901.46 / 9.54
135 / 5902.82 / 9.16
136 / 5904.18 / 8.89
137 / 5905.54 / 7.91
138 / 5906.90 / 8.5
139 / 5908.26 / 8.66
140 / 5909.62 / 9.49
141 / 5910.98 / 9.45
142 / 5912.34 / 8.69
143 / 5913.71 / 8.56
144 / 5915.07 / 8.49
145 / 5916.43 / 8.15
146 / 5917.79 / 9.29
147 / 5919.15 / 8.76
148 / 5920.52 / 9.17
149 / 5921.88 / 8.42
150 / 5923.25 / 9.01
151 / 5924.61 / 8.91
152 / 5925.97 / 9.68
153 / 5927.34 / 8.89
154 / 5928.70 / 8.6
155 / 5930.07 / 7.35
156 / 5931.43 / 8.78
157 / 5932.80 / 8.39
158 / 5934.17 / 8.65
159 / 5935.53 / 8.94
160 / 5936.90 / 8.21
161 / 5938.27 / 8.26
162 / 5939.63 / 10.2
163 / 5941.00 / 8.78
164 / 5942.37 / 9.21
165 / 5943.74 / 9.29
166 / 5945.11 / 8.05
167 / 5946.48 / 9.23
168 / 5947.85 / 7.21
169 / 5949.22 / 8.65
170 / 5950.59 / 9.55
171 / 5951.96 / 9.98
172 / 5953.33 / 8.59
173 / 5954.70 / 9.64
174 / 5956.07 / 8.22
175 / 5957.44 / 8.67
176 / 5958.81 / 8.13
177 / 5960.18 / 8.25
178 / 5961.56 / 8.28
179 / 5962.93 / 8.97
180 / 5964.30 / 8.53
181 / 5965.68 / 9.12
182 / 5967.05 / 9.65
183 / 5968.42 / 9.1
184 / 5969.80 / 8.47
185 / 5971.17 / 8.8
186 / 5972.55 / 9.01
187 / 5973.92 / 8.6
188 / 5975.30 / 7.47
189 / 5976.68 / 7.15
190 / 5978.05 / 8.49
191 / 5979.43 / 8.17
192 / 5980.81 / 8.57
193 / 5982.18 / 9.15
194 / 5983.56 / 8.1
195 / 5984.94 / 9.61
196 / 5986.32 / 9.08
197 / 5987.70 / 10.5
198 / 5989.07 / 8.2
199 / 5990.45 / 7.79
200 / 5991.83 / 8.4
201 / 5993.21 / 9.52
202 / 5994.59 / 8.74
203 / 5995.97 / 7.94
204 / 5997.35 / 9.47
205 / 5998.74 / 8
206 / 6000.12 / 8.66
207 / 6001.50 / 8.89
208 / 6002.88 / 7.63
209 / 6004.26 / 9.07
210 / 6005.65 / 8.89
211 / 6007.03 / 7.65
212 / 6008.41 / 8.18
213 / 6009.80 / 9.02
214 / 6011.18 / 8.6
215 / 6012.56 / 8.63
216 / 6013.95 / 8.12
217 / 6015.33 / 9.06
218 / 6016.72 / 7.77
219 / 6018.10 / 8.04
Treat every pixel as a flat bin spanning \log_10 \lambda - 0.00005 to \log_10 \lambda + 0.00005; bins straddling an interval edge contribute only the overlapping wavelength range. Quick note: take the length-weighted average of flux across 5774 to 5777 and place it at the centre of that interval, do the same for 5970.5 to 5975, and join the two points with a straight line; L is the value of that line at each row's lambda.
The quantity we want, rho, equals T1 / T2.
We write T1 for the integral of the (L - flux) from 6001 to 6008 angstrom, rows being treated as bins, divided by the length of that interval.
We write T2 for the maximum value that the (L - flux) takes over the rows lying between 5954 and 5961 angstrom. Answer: 0.15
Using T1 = 0.1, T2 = 0.6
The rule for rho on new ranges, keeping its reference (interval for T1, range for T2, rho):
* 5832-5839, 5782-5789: 0.11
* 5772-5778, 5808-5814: 0.15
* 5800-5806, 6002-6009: 1.75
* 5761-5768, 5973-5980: 0.92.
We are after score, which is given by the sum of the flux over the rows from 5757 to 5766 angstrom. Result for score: 59.5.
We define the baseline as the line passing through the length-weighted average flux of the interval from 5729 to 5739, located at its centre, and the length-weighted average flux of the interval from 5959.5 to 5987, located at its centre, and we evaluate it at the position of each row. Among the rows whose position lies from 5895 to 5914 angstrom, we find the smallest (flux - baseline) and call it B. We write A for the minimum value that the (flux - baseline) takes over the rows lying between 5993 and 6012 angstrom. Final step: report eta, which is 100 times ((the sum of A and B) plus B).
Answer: -251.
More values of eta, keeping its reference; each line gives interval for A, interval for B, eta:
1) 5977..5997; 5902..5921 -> -231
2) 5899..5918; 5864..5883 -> -236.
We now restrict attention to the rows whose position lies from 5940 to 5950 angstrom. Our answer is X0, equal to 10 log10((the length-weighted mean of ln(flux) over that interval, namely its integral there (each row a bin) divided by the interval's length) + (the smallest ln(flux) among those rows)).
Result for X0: 6.16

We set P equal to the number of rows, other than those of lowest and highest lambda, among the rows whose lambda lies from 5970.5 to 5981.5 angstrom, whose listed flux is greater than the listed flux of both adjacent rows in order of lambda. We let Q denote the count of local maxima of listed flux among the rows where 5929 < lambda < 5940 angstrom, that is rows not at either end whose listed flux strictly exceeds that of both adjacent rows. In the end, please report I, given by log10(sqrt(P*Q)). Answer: 0.30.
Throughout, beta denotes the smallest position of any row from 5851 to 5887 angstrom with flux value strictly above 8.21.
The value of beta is 5851.40 angstrom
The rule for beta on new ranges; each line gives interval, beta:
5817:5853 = 5817.81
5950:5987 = 5950.59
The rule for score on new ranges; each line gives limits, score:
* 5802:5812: 54.2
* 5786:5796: 57.1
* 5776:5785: 61.3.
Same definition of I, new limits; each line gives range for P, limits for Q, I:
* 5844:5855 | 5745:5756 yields 0.24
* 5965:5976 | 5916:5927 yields 0.39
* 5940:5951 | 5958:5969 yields 0.30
